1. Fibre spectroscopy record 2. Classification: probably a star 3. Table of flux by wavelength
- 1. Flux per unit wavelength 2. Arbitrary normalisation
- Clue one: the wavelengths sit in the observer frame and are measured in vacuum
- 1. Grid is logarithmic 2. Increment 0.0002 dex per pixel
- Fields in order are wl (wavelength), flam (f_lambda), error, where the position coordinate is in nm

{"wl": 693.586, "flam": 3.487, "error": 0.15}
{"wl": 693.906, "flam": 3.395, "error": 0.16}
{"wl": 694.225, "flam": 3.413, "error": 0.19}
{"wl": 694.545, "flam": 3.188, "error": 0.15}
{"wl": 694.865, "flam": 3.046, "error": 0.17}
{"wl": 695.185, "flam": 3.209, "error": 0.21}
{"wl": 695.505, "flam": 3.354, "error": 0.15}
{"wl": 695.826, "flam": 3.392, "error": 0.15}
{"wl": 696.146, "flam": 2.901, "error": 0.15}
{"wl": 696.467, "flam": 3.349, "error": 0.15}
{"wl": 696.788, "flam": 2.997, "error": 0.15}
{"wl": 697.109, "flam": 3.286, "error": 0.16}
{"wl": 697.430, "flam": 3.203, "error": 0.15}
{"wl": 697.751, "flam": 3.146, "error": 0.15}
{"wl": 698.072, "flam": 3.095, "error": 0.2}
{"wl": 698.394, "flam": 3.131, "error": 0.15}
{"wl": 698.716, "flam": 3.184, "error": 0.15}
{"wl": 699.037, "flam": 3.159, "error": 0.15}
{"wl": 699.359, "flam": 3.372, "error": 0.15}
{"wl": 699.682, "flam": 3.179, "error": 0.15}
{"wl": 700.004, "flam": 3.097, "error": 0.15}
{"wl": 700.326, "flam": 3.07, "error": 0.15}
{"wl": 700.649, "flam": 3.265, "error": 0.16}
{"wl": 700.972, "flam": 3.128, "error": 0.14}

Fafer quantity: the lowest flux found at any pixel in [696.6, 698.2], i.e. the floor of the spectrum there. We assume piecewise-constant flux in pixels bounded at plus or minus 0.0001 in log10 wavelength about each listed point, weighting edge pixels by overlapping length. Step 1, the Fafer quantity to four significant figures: 2.997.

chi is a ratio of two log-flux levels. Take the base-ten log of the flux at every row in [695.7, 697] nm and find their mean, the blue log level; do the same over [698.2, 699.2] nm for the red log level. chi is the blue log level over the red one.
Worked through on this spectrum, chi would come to 1.00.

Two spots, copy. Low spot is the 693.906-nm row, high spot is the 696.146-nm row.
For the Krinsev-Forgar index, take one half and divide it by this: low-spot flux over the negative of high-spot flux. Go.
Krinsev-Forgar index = -0.43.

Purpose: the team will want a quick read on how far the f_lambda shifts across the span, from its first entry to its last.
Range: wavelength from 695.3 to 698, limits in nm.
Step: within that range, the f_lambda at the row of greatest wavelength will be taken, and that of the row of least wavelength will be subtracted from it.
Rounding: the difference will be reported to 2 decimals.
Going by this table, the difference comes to -0.21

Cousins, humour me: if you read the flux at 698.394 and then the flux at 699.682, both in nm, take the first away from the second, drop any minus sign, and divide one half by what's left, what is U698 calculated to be 10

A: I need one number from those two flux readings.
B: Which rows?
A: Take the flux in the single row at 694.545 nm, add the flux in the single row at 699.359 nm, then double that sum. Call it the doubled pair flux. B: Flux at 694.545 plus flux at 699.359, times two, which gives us 13.12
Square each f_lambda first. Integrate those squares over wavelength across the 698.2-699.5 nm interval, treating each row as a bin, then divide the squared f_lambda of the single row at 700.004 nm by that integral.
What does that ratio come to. 0.72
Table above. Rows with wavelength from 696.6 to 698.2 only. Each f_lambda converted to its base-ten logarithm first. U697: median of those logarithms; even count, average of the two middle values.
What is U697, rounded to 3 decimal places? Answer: 0.498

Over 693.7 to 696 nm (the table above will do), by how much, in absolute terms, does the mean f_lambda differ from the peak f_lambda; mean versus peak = 0.13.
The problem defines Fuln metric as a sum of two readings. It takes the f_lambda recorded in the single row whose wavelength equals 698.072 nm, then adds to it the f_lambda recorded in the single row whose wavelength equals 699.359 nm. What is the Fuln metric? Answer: 6.47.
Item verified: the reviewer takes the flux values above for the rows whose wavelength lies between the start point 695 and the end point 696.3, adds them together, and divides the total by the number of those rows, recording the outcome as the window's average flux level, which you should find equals 3.21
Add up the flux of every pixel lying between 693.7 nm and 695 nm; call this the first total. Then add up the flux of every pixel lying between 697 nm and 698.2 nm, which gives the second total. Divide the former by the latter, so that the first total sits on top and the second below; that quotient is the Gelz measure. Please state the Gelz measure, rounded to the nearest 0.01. 1.02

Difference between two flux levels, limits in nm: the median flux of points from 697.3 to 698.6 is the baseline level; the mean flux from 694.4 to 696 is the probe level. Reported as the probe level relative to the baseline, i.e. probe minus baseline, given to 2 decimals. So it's 0.10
